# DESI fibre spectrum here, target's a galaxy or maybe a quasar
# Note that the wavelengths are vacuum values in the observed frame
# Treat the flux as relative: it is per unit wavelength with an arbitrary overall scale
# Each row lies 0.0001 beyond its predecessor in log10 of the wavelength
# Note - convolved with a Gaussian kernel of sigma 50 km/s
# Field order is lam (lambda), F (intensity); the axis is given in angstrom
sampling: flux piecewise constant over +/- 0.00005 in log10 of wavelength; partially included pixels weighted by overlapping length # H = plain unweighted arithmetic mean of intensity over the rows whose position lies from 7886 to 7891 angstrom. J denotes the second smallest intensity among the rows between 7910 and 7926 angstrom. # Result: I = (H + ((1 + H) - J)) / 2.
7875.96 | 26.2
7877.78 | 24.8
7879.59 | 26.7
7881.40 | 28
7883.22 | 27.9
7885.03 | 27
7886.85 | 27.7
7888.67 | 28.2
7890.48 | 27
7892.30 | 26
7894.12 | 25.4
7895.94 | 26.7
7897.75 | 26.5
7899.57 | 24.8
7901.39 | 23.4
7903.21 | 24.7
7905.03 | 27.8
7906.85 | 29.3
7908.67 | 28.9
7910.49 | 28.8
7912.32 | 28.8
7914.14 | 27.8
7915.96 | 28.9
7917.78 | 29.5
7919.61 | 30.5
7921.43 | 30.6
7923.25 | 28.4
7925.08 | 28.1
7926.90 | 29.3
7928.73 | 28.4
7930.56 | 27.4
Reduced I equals 14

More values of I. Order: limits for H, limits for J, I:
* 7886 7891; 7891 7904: 16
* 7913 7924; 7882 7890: 16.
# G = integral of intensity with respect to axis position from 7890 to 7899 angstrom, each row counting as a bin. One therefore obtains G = 236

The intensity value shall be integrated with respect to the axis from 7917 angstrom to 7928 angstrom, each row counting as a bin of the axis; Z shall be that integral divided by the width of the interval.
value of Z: 29.4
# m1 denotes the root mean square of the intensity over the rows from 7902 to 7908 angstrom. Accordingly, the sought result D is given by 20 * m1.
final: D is 547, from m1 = 27.3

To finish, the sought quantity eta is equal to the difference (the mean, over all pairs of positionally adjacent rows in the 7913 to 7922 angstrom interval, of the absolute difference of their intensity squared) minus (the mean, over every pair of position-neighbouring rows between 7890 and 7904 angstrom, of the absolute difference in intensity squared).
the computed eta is -13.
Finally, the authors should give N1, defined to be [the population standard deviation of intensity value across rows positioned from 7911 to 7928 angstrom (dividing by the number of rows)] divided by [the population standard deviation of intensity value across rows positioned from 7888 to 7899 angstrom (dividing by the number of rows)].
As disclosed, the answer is 1.1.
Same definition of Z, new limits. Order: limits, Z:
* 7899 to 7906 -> 25.2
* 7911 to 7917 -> 28.5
